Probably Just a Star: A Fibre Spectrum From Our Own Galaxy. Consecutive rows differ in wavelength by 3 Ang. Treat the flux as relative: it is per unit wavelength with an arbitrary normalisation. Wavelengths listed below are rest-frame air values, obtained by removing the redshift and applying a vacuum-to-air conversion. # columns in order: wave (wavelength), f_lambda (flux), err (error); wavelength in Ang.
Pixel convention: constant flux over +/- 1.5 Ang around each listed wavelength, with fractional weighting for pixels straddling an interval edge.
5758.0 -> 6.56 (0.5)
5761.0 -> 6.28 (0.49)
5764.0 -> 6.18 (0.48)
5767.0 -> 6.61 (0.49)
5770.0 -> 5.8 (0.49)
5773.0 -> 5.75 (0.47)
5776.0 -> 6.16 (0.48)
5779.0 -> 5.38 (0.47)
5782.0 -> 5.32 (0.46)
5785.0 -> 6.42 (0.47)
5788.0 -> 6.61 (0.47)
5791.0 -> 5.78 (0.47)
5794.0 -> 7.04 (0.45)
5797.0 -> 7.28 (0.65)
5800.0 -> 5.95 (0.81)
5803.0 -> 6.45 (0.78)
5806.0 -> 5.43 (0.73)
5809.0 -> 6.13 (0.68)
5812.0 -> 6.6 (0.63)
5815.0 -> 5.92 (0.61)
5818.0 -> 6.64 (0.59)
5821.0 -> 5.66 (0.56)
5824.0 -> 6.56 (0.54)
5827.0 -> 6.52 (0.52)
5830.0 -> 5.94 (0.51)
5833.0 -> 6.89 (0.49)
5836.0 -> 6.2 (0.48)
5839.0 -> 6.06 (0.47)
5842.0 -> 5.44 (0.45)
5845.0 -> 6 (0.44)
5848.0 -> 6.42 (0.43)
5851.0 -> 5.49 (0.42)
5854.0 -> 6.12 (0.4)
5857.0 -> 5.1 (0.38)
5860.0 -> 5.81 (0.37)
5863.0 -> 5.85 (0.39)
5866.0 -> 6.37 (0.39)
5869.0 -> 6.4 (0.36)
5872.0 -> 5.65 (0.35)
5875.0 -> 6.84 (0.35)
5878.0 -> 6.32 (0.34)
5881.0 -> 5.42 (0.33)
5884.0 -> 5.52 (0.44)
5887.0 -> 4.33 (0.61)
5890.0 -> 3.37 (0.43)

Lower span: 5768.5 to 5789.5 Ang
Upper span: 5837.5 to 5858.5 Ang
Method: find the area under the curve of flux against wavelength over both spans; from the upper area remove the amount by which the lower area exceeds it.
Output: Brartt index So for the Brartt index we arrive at 119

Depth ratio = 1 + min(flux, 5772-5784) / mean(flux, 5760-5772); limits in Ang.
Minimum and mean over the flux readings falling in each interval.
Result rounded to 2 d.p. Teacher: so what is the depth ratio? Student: 1.86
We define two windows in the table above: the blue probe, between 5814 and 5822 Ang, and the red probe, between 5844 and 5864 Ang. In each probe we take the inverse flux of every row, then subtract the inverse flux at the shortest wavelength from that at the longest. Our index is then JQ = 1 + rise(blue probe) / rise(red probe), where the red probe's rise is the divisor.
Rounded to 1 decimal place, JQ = 2.8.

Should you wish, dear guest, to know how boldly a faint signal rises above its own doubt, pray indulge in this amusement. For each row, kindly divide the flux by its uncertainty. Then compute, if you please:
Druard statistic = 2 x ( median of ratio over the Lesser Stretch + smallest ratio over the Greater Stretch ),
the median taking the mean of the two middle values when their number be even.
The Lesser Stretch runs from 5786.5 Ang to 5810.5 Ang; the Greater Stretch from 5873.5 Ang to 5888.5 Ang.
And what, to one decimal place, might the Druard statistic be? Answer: 34.4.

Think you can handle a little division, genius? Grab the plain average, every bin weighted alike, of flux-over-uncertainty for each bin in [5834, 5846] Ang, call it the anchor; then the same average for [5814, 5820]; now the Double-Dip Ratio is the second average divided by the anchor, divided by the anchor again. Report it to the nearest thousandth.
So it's 0.063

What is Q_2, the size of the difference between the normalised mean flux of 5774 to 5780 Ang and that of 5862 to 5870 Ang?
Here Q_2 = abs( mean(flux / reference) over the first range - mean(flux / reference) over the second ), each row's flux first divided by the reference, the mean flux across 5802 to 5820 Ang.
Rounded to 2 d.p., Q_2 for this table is 0.07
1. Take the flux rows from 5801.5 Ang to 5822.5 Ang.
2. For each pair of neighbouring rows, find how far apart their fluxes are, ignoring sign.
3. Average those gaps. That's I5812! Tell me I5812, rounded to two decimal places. 0.76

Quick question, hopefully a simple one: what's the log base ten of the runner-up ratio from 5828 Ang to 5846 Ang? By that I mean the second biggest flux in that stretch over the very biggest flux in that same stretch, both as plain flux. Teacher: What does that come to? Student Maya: -0.046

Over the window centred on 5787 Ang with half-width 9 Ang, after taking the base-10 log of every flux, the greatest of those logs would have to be 0.848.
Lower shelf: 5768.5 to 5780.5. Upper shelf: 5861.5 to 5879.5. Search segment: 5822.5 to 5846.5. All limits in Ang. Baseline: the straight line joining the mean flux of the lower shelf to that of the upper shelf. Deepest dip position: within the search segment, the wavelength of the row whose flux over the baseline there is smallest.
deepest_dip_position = 5842.0 Ang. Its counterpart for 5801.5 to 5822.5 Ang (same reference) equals 5806.0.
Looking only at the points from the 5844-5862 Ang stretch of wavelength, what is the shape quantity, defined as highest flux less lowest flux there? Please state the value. 1.32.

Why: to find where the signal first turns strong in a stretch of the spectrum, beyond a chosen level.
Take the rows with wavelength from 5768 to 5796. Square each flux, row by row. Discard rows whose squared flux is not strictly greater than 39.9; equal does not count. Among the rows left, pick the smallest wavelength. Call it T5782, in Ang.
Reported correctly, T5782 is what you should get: 5785.0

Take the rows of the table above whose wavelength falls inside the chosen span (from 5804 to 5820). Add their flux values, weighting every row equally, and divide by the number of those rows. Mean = 6.14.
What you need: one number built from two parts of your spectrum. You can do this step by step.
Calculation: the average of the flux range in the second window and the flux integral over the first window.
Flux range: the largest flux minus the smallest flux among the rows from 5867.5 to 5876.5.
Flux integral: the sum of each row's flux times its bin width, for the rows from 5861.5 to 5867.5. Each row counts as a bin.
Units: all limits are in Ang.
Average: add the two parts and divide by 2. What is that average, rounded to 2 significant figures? 19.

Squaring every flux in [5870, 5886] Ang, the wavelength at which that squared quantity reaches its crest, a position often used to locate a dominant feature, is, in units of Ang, 5875.0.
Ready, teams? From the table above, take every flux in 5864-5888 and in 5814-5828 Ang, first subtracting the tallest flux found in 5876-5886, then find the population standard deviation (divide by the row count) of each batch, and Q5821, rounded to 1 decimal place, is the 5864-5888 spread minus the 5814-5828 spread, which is 0.3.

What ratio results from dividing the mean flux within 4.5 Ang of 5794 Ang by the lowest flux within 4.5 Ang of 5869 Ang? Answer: 1.19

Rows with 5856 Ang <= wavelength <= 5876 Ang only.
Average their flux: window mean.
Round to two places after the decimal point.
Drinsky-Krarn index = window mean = 6.00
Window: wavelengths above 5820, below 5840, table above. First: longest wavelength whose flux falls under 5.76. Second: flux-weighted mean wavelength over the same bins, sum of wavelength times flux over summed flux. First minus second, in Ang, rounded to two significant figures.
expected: -9.1 Ang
